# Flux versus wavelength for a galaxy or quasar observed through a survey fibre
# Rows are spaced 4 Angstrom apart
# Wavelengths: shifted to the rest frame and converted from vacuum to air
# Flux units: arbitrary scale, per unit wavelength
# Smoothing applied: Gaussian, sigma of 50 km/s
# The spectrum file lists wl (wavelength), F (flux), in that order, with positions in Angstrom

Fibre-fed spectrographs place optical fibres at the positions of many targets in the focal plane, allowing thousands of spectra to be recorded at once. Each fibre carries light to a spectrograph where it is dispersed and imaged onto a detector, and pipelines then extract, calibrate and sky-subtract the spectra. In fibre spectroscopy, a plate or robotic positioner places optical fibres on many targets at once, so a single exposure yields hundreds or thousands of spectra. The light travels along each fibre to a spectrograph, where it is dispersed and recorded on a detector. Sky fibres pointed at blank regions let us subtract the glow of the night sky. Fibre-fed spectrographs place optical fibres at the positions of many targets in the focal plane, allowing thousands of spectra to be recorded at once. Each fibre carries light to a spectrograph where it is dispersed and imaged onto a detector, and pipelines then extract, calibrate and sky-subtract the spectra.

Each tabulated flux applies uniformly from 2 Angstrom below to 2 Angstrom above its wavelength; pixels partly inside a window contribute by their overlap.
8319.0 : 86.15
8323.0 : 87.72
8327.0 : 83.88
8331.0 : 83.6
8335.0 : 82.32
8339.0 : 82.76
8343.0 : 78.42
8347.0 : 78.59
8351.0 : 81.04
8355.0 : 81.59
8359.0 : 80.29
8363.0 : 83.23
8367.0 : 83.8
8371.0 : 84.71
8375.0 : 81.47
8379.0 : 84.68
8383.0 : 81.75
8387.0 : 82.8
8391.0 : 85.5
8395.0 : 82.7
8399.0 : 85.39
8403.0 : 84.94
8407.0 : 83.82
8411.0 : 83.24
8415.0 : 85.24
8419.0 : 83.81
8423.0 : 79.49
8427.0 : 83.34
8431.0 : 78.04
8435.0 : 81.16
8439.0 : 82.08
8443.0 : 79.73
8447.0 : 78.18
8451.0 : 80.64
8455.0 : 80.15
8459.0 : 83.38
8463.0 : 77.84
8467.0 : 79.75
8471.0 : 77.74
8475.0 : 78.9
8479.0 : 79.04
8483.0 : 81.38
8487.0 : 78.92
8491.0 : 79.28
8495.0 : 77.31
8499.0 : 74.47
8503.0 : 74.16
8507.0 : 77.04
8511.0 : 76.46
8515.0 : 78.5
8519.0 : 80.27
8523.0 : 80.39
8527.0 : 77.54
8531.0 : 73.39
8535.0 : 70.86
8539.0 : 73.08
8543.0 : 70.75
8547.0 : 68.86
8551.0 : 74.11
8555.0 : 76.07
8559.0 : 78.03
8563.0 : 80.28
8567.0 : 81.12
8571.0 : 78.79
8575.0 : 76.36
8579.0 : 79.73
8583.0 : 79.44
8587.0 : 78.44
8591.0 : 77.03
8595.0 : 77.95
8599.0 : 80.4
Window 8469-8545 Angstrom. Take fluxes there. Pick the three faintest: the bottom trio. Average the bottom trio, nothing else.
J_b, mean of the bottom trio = 72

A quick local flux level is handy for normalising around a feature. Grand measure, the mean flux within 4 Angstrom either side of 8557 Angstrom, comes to 77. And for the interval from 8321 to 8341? 84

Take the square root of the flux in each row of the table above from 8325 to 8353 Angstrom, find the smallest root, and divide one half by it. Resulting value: 0.0565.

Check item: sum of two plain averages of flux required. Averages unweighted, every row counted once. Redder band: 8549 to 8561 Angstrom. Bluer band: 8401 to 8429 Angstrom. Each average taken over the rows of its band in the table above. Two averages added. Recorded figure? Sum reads 159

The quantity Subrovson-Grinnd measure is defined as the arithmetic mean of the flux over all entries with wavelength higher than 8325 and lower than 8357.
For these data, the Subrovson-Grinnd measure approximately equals 82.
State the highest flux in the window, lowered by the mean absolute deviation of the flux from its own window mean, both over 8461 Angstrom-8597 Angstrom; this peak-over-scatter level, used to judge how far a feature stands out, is 79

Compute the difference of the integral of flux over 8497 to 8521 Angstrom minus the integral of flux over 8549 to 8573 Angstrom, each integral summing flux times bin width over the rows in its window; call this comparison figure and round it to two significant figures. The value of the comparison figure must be -30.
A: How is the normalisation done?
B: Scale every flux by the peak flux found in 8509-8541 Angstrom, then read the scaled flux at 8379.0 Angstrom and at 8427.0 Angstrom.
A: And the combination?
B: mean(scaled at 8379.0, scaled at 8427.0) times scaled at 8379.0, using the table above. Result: 1.10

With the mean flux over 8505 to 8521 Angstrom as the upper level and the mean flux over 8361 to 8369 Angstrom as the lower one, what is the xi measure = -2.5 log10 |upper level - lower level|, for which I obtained -1.8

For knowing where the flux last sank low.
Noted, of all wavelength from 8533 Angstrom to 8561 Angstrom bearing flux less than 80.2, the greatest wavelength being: 8559.0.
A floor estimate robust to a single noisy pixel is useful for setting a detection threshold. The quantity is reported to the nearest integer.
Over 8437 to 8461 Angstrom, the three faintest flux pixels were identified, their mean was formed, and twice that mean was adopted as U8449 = 159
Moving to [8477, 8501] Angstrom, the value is 154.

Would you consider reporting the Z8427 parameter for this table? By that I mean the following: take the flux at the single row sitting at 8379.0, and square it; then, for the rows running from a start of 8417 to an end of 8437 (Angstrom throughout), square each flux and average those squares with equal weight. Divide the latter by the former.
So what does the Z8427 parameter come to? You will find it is 0.92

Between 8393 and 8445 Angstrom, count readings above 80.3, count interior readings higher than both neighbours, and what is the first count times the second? 40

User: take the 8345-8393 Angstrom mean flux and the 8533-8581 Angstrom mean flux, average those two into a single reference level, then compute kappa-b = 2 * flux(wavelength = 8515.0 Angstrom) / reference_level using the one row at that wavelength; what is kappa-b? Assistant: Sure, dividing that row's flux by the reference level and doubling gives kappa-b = 1.99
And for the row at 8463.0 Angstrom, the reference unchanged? 1.97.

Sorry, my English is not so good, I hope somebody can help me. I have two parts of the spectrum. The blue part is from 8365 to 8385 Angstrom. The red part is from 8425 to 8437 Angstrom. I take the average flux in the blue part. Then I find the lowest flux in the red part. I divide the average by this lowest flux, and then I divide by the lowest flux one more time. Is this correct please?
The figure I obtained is 0.0137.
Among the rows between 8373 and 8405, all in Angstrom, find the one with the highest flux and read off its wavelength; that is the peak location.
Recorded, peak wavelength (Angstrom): 8391.0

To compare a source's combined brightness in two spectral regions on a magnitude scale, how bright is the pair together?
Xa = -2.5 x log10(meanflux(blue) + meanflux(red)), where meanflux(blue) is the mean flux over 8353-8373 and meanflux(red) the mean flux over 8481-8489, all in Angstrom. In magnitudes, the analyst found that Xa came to -5.53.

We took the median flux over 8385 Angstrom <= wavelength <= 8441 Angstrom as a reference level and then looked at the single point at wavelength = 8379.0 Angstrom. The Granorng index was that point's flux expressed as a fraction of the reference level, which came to 1.02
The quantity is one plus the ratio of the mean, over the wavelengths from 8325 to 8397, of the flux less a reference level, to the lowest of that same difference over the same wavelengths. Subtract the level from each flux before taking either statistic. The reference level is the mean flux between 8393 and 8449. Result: 0.96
